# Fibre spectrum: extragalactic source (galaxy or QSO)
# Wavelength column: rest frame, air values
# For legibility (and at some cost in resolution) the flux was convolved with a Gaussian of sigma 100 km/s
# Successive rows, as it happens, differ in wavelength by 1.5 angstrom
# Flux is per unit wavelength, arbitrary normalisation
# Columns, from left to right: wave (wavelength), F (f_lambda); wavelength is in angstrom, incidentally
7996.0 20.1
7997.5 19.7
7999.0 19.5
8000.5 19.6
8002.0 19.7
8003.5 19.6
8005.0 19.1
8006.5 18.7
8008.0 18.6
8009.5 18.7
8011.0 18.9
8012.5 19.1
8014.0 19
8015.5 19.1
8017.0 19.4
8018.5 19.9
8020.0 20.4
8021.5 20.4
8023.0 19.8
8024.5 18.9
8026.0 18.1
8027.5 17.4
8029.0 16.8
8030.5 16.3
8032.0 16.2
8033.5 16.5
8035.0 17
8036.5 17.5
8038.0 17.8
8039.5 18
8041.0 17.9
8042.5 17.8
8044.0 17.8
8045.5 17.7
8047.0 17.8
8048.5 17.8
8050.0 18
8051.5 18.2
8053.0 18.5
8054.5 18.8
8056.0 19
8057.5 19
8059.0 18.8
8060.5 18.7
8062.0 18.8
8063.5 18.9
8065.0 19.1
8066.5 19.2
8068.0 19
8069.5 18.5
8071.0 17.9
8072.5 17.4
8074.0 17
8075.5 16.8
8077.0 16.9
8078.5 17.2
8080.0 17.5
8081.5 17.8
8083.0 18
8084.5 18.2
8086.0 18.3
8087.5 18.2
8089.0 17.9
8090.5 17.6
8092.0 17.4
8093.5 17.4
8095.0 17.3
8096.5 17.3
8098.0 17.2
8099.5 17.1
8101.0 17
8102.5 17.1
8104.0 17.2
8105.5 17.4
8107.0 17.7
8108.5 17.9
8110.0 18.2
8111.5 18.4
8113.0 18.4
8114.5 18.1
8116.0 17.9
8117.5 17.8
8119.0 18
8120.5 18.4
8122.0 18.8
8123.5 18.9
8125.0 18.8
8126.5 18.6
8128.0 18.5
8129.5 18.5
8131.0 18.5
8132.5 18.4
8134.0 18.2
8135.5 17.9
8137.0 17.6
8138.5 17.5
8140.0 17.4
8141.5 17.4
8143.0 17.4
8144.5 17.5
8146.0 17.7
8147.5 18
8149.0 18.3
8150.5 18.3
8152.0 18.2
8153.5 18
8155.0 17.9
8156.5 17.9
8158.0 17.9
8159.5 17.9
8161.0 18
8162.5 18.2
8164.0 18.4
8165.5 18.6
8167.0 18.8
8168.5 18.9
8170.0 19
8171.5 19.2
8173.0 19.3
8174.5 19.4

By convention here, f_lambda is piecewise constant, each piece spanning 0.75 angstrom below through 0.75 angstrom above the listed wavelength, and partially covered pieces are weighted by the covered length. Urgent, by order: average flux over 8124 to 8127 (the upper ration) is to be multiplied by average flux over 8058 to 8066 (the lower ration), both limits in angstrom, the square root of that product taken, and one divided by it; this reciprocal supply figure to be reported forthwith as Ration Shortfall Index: 0.0532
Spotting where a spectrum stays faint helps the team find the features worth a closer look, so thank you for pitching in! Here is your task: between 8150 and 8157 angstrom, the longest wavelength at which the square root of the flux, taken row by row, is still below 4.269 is 8156.5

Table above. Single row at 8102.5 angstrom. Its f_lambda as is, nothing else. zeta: 17.1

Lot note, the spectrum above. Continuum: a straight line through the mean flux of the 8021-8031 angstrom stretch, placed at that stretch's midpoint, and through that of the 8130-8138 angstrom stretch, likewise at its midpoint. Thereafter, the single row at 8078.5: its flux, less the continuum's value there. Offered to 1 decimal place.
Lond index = -1.0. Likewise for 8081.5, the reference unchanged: -0.4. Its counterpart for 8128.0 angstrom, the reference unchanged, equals 0.4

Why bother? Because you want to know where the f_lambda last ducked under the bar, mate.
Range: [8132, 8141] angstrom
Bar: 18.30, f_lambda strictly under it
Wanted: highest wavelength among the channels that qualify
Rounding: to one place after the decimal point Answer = 8140.0 angstrom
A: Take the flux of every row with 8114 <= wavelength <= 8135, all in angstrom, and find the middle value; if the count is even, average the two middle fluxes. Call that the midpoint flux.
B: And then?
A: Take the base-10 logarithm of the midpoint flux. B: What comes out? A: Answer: 1.27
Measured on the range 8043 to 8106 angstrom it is 1.25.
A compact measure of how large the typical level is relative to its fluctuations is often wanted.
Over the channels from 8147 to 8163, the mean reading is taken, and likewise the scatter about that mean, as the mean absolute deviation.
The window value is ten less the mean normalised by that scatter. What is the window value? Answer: -117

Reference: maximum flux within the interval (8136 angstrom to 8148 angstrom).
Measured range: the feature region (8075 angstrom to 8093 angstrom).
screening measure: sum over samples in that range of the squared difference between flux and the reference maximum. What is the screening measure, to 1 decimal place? 4.3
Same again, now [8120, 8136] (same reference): 3.6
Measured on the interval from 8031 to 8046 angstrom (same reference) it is 7.0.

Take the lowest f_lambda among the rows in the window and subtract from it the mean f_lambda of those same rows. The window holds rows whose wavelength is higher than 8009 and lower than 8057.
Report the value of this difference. -2.1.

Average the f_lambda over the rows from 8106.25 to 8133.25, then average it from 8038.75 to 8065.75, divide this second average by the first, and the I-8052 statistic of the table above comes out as 1.00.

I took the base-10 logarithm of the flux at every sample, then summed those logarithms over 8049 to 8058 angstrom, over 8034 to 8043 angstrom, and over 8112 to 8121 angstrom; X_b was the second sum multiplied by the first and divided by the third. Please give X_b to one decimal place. 7.6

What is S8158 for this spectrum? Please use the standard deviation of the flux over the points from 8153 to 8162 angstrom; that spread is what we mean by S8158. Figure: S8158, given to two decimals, 0.05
